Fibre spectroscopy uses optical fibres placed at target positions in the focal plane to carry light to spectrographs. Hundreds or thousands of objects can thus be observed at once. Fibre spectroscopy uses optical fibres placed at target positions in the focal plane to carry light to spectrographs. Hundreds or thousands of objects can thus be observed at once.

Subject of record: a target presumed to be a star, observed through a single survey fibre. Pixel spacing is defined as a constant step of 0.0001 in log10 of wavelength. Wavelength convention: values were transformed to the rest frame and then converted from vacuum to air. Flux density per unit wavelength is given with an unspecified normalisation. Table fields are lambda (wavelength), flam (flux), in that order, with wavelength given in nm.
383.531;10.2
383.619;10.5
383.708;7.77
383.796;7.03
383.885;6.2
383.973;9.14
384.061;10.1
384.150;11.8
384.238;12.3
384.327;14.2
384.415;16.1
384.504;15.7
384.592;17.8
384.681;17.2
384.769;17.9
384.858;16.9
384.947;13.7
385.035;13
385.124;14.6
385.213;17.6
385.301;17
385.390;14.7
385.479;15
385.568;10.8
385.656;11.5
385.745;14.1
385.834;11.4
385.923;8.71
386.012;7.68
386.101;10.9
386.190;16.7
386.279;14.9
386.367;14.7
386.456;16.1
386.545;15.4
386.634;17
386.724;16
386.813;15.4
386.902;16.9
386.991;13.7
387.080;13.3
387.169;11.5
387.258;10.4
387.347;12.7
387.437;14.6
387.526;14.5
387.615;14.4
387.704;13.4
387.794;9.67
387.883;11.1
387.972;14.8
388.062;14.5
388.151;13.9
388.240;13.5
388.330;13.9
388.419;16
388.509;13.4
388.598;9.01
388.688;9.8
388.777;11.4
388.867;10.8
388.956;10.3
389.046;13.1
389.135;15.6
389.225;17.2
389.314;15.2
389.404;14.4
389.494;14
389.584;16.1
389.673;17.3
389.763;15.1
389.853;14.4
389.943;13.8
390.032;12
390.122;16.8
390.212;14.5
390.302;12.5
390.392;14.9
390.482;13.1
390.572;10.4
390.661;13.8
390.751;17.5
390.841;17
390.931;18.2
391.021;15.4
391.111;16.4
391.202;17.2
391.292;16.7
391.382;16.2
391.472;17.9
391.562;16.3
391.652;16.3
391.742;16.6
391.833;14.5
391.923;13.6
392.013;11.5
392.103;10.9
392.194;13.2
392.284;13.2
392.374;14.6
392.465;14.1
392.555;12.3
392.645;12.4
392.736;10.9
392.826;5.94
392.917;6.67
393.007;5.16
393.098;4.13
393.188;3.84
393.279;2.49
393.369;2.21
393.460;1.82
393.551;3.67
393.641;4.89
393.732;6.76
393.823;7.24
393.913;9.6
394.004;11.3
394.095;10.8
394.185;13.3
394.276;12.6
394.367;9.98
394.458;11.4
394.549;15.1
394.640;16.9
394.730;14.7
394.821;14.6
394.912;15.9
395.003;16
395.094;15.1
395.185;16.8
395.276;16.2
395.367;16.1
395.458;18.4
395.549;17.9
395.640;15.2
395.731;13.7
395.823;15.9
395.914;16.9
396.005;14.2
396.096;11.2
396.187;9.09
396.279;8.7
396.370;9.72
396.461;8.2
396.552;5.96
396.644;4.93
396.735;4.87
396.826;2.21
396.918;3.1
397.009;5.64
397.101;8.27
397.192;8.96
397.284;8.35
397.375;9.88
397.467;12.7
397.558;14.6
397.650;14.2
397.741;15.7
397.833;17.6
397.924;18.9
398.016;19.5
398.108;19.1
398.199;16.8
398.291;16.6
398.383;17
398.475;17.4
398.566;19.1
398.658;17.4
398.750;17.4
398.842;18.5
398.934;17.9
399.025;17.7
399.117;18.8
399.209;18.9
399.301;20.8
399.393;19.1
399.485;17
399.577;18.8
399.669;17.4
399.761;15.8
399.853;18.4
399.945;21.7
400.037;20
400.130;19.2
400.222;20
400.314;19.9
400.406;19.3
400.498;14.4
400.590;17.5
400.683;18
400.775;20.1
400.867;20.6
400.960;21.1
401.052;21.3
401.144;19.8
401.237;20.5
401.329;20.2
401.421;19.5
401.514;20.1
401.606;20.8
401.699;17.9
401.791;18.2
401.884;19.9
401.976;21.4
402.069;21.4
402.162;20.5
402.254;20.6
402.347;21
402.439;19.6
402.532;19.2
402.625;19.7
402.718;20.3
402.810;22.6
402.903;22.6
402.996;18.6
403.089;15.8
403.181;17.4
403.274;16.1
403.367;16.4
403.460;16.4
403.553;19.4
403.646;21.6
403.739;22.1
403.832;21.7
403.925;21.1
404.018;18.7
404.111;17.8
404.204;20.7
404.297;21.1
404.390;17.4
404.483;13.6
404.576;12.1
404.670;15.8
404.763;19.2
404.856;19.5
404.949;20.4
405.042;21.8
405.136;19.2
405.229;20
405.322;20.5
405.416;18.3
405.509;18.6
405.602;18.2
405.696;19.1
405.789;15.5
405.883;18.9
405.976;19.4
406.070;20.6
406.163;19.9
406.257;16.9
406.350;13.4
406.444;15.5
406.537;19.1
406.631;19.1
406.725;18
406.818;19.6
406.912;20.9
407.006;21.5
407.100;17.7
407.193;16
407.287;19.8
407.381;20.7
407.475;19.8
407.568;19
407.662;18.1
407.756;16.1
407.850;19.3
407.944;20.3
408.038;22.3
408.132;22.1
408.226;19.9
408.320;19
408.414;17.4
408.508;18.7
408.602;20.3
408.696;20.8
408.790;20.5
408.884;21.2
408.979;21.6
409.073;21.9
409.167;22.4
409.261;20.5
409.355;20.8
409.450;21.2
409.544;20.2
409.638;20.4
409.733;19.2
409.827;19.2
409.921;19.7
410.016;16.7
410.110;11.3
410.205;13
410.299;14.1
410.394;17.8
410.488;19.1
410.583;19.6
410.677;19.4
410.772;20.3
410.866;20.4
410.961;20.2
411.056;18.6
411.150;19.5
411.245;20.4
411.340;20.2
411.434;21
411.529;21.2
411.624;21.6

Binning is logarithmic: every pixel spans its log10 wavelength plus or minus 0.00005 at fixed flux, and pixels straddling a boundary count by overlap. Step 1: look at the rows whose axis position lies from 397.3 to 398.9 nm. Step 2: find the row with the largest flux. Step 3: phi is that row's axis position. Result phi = 398.016 nm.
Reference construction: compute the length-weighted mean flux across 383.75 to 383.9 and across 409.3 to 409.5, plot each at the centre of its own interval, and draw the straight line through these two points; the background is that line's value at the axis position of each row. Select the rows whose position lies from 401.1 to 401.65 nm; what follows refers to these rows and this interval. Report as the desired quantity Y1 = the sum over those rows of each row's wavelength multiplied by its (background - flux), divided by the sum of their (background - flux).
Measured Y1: 401.38 nm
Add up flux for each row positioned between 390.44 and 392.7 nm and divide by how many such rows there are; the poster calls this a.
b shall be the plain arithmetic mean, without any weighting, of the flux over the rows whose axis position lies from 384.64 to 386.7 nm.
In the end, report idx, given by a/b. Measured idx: 1.04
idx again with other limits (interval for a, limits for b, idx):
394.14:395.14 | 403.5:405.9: 0.75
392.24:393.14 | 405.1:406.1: 0.52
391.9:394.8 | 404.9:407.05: 0.51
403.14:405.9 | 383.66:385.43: 1.38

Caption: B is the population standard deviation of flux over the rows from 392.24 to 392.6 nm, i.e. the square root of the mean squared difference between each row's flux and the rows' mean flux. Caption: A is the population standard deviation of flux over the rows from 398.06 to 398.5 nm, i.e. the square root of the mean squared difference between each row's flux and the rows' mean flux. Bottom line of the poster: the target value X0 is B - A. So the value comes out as -0.02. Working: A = 0.9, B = 0.88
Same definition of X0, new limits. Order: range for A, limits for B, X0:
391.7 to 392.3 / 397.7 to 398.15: -0.36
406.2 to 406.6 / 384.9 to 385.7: 0.06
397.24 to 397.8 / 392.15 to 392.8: -1.49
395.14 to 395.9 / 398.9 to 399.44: -0.38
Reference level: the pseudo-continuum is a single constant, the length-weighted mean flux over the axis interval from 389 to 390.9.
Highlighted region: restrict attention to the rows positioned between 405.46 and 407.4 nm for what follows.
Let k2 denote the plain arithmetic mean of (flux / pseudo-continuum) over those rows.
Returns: 1.3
